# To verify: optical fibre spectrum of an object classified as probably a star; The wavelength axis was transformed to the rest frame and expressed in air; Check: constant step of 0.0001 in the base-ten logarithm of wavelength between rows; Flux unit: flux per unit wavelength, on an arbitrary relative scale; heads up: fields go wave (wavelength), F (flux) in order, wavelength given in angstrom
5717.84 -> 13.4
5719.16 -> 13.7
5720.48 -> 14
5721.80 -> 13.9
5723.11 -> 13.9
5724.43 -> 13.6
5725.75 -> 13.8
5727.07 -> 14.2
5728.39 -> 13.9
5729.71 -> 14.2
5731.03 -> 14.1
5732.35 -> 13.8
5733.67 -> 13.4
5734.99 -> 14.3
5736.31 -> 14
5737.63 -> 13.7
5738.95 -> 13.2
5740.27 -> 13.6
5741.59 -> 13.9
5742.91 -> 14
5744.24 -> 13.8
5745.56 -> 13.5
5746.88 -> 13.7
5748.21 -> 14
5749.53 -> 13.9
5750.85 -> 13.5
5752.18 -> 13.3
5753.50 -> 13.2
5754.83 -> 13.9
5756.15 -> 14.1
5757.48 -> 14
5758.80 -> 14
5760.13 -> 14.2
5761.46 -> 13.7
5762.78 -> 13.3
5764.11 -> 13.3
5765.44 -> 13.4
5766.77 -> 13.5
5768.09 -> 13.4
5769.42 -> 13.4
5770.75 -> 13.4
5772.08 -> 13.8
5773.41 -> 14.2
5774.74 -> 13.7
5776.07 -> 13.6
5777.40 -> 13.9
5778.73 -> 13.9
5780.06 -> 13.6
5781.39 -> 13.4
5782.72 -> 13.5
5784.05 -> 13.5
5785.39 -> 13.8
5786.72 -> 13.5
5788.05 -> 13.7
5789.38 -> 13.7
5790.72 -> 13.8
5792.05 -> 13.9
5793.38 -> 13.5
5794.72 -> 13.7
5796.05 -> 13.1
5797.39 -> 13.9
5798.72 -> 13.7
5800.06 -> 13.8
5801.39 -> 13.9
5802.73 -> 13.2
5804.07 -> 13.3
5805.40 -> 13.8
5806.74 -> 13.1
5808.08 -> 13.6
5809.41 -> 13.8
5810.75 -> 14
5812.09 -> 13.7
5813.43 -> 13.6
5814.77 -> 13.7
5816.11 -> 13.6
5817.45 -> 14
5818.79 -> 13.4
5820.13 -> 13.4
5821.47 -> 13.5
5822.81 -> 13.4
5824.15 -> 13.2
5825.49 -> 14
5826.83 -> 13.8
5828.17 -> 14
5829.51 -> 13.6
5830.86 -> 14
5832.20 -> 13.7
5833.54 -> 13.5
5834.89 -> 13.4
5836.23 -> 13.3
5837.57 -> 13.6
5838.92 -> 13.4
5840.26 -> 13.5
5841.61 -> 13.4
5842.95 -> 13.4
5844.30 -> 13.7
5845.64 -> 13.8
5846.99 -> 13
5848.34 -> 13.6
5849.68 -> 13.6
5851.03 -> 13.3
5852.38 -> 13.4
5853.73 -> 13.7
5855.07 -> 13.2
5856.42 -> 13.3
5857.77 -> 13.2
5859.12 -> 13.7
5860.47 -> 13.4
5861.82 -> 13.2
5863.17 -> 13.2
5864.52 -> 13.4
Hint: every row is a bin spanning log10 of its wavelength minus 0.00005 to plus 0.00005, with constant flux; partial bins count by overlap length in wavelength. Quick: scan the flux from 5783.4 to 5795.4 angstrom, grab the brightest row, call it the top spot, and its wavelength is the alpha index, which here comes 5792.05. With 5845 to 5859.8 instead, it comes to 5845.64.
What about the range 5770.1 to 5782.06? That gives 5773.41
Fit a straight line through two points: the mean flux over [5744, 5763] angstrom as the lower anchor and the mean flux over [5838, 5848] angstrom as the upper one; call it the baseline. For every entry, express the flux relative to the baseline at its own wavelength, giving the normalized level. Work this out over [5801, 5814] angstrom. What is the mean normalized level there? 1.00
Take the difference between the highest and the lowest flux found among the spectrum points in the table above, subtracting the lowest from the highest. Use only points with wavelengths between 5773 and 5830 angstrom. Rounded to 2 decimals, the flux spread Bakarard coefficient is 1.10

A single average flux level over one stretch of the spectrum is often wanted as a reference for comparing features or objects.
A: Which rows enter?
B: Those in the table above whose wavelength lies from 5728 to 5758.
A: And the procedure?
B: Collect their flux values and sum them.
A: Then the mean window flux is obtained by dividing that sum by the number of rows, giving 13.8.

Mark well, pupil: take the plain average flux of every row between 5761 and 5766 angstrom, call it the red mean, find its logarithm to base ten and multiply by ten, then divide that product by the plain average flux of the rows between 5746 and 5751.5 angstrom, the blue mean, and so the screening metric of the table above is 0.819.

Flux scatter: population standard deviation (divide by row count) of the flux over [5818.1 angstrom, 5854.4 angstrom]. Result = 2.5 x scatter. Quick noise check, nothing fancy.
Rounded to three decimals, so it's 0.598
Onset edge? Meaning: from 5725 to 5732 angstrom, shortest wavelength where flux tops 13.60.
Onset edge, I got 5725.75 angstrom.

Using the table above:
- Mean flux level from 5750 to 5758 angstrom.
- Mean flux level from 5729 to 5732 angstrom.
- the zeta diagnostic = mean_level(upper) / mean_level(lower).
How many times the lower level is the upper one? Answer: 0.97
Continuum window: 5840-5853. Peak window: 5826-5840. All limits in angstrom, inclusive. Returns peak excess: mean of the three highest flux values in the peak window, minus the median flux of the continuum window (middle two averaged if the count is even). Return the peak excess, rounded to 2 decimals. 0.48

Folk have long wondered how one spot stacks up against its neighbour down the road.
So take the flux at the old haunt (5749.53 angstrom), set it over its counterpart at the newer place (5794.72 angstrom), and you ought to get 1.01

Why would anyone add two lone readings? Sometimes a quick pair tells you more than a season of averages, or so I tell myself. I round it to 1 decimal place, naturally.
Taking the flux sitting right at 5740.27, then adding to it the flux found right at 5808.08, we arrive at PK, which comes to 27.2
